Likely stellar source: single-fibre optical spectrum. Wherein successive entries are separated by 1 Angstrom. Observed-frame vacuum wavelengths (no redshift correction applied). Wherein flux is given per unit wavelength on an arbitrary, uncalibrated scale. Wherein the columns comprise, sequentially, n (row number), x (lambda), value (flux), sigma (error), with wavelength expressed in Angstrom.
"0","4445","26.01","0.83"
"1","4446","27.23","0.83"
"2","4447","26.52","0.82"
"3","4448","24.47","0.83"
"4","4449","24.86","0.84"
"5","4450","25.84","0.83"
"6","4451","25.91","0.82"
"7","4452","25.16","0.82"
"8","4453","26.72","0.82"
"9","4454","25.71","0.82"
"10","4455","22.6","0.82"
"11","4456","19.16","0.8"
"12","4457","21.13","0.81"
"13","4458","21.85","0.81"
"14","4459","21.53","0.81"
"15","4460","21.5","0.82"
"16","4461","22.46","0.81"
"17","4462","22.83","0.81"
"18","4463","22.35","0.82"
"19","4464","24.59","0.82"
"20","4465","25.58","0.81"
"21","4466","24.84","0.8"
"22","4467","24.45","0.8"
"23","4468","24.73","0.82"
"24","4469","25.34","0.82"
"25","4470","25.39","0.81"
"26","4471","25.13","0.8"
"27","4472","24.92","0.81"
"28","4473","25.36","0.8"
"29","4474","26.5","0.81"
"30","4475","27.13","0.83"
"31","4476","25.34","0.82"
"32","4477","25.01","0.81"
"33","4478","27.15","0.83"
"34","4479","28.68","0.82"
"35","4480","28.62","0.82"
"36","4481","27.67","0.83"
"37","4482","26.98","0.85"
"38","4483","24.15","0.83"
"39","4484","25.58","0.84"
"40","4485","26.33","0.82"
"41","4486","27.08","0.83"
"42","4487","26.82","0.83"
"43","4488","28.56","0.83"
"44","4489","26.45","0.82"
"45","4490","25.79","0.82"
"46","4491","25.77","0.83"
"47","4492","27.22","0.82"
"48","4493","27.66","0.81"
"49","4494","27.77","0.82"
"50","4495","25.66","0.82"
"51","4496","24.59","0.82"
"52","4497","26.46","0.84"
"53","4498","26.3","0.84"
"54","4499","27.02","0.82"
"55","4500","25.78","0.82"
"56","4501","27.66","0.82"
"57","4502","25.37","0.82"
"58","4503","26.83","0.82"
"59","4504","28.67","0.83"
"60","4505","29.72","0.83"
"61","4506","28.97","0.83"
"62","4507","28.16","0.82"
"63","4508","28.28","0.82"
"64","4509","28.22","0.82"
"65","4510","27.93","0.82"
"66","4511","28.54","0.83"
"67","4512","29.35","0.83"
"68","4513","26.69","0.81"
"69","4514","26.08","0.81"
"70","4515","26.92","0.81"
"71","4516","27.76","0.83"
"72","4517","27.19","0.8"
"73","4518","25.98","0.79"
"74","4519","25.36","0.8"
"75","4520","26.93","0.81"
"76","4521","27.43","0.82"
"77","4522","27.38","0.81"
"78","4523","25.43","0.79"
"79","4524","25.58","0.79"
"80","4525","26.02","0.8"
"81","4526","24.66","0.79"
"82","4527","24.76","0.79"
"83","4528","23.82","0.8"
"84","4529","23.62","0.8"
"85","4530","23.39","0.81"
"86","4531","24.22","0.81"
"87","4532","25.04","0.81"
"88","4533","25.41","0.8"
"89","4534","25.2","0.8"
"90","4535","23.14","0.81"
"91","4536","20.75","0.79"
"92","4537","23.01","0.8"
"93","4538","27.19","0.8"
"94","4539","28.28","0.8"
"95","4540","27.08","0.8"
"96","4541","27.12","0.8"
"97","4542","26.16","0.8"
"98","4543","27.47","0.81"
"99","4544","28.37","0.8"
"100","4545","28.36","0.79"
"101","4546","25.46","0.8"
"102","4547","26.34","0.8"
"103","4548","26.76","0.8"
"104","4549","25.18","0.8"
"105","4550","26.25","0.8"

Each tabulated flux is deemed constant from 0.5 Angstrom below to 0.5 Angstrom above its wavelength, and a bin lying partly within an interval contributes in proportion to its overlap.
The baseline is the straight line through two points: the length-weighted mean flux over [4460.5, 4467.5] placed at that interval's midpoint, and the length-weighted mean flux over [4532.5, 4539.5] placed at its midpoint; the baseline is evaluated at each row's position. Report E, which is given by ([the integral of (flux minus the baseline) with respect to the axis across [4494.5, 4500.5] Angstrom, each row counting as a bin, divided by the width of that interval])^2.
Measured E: 2.9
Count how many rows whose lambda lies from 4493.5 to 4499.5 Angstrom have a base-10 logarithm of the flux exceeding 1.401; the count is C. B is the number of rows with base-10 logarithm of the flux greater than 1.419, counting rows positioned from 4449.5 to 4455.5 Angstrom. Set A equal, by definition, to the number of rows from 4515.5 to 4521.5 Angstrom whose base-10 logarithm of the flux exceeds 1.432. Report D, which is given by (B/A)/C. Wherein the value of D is 0.07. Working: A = 3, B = 1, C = 5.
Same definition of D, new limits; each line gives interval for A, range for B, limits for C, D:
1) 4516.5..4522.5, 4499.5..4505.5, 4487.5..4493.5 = 0.22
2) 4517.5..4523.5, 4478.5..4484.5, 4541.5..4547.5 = 0.33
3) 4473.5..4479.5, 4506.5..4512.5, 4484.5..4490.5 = 0.33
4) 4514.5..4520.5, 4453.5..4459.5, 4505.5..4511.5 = 0.00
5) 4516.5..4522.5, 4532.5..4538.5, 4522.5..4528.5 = 0.11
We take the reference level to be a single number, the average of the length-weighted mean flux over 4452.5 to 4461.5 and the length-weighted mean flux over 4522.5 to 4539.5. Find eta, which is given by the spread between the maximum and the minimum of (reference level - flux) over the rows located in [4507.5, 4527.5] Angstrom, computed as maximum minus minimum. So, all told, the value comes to 5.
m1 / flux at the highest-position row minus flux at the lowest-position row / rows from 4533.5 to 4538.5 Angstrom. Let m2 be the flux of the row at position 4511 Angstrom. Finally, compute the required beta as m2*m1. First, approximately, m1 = 2.0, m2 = 28.54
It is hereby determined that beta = 57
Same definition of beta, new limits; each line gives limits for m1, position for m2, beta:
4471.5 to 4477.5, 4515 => 2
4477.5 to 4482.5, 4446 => -5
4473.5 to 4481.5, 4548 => 31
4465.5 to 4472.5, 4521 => 2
